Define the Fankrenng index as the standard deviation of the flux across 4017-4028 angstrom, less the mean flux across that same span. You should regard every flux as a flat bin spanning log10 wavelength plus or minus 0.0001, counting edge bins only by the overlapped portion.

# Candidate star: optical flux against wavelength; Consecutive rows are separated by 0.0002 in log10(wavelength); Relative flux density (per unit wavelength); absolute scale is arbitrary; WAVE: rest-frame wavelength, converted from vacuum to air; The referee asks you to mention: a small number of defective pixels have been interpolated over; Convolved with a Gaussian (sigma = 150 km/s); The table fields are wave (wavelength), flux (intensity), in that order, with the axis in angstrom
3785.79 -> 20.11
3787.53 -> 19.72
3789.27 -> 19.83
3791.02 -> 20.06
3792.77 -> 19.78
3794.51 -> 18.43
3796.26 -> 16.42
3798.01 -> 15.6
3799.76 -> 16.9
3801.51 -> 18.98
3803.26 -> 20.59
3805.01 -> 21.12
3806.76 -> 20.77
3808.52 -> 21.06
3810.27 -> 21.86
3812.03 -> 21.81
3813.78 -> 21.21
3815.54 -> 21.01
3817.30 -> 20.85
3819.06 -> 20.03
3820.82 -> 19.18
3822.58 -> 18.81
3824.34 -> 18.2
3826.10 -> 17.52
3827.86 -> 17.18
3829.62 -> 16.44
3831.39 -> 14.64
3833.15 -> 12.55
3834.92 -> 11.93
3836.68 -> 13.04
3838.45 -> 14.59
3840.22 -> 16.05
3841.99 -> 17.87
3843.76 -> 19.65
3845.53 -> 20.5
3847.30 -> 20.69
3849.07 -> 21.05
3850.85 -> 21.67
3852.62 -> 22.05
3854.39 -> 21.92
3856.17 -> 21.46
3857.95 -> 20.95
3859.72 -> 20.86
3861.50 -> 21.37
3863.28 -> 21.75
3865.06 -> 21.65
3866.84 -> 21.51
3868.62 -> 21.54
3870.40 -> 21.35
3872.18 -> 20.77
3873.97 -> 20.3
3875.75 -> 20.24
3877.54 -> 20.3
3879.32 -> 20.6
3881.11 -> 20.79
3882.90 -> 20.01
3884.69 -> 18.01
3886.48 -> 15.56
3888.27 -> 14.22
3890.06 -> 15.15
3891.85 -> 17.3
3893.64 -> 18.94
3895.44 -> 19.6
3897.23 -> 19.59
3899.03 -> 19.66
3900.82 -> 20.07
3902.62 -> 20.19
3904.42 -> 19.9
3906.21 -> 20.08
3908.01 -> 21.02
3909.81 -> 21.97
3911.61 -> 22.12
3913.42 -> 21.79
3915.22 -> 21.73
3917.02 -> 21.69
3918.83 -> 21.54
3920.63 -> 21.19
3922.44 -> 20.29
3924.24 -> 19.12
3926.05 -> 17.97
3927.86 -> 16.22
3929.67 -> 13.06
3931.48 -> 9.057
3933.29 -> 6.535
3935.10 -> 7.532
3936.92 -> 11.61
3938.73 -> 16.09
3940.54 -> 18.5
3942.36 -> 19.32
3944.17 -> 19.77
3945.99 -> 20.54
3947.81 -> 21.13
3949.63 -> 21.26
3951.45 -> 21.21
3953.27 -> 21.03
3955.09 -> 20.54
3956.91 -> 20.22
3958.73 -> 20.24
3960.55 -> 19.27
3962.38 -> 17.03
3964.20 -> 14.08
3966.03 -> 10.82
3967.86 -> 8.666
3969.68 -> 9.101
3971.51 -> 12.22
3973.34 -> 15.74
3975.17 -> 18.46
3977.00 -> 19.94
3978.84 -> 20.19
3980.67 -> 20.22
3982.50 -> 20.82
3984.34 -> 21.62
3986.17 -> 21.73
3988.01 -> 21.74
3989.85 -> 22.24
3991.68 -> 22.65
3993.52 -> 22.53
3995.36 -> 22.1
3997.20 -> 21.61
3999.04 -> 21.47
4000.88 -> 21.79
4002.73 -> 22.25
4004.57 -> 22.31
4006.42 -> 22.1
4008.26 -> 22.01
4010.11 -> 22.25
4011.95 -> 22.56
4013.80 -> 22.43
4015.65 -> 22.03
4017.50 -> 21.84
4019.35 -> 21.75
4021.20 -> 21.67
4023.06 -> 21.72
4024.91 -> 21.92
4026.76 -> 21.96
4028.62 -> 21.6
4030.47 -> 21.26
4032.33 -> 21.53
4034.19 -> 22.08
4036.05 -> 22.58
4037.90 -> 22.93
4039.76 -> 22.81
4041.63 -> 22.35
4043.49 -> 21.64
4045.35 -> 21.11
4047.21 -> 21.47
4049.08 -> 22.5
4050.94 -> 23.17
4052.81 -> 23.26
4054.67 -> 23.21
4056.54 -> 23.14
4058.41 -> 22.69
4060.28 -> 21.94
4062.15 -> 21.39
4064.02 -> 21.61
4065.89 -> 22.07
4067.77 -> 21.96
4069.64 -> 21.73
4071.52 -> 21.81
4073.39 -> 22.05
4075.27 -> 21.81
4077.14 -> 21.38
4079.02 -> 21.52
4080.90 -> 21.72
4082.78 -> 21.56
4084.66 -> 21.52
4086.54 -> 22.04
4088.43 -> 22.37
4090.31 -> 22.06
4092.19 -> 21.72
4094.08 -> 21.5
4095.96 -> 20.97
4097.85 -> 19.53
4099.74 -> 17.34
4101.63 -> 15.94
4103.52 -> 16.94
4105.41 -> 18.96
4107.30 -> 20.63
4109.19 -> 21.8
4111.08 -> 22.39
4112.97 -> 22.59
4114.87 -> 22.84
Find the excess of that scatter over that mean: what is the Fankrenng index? -21.7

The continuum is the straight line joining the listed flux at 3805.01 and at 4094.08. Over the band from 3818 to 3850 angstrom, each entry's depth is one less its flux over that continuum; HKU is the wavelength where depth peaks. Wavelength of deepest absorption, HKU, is 3834.92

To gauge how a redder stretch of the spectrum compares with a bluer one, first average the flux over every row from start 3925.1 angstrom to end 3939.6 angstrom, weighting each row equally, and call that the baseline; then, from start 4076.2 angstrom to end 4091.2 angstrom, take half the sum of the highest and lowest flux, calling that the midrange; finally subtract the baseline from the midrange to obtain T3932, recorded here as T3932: 9.6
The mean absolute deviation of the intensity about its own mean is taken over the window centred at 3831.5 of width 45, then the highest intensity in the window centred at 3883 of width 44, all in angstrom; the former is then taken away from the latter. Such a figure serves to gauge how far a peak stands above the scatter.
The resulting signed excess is 19.1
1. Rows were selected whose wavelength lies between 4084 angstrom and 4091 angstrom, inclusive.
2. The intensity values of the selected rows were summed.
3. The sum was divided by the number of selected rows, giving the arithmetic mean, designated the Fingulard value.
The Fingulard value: 22.0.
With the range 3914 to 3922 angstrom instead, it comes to 21.5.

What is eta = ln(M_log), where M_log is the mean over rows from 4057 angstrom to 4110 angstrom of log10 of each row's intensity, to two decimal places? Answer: 0.28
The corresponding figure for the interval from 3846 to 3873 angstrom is 0.29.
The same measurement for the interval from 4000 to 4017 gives 0.30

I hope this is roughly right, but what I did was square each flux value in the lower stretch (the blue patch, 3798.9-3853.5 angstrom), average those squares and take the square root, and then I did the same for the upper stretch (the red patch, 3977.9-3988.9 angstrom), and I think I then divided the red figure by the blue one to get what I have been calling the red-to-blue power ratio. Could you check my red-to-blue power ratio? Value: 1.11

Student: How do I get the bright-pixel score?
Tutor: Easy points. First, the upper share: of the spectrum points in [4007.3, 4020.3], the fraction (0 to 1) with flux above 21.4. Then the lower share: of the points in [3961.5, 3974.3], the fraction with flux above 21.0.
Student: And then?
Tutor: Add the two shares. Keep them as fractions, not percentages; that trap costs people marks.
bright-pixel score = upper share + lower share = 1.0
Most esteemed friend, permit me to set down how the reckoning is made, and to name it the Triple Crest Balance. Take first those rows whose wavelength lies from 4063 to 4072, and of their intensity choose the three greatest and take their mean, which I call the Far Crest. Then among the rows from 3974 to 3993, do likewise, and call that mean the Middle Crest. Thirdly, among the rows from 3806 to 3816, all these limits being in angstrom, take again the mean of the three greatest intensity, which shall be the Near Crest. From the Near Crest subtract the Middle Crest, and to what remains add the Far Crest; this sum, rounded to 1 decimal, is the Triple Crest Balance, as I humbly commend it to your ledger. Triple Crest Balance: 21.4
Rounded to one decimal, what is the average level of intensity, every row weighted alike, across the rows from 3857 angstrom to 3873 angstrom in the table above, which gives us 21.3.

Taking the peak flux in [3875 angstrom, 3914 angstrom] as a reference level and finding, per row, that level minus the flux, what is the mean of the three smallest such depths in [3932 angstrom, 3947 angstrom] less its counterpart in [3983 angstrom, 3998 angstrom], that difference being 2.6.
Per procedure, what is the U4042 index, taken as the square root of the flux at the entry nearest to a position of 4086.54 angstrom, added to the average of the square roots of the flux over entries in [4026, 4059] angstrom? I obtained 9.42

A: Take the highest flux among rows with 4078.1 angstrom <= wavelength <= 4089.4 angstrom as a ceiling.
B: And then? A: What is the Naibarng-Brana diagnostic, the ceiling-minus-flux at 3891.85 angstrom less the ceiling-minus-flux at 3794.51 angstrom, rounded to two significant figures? 1.1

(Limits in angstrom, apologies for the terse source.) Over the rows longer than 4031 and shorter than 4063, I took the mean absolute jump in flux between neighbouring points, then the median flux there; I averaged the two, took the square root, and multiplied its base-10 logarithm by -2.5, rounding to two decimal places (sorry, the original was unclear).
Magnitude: -1.32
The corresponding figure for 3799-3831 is -1.28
